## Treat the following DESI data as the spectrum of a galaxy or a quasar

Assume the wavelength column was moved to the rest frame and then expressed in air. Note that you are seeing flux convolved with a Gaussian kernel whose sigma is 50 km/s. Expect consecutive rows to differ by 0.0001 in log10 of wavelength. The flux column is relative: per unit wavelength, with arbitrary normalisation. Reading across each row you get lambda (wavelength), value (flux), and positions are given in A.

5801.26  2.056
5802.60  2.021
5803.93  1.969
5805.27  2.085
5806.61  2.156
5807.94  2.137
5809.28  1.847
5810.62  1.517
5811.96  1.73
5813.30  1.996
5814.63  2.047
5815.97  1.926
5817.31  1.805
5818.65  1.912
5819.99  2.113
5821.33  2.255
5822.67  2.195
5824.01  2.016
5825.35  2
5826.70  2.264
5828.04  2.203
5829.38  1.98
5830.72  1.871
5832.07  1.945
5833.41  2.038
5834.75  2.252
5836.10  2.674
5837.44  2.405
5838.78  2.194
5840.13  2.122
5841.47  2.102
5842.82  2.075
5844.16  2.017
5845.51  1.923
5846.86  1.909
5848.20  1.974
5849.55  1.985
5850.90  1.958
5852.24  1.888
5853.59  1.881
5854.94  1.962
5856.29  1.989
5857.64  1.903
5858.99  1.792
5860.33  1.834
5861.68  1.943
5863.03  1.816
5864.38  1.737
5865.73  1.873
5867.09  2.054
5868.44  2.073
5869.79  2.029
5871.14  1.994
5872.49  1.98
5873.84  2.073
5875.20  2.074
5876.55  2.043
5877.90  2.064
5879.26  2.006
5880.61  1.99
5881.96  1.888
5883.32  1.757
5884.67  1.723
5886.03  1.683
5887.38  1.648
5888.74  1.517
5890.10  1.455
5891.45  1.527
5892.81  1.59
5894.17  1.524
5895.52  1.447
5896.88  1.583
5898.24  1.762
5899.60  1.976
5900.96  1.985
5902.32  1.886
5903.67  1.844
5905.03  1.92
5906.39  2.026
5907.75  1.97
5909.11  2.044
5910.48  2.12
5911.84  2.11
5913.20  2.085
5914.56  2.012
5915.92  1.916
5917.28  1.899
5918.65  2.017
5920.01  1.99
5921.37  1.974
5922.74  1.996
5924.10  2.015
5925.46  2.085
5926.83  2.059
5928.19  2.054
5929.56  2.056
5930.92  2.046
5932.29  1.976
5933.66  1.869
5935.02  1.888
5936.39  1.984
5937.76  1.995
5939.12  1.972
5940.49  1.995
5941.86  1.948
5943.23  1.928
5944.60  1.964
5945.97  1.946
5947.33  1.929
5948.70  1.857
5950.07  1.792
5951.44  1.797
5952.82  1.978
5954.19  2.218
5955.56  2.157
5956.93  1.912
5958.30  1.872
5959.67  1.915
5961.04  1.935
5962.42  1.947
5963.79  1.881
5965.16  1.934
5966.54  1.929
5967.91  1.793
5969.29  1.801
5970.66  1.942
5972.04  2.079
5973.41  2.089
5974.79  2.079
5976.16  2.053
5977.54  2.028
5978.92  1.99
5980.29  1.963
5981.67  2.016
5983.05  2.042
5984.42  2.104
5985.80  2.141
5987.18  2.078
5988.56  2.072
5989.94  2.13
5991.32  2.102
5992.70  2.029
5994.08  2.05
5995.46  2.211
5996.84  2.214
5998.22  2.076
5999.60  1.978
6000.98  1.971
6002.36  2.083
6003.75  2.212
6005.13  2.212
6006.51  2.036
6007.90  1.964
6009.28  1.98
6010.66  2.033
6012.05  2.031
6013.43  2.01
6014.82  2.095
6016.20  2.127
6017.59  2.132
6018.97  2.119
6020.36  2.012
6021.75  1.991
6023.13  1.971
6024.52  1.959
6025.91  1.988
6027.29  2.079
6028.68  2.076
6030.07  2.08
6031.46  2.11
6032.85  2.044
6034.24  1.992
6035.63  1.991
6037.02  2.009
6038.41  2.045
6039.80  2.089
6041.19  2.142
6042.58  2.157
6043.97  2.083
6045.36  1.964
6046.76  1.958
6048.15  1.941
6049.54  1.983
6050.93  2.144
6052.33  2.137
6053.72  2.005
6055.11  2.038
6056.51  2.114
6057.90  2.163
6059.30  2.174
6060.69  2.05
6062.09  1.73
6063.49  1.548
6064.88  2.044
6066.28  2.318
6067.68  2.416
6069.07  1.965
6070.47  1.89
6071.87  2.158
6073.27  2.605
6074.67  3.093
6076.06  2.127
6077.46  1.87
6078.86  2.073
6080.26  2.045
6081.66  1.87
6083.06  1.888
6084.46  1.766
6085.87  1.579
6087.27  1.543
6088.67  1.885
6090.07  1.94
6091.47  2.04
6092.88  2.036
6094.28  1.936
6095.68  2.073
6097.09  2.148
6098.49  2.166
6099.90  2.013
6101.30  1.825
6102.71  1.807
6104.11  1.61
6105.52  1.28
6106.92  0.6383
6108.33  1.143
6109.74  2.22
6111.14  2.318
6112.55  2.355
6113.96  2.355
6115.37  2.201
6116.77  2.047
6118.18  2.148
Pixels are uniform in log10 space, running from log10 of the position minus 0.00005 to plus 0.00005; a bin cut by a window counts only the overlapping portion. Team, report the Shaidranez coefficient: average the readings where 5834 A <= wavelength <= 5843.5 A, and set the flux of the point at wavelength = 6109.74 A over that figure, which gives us 0.982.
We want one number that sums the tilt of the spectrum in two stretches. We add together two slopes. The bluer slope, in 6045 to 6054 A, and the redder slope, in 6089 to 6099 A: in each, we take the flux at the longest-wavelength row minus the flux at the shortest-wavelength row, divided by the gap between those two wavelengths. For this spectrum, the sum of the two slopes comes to 0.03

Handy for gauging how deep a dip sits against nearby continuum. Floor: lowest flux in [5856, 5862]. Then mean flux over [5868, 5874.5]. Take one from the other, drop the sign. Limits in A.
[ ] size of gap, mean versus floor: 0.24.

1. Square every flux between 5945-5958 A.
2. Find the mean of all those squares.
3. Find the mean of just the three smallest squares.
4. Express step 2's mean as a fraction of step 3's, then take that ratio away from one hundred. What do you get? 98.8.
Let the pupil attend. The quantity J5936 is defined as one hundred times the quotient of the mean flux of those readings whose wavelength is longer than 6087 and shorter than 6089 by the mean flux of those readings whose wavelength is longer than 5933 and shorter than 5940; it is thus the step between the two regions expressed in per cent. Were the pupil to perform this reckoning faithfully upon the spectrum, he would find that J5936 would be 88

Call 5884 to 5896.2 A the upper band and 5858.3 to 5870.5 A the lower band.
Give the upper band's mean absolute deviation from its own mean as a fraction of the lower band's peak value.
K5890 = 0.040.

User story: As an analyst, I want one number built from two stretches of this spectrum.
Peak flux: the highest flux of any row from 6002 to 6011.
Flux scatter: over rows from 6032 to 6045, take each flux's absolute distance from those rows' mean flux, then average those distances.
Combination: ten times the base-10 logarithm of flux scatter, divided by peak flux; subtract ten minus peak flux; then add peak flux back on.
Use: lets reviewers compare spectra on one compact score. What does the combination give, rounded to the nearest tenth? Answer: -11.5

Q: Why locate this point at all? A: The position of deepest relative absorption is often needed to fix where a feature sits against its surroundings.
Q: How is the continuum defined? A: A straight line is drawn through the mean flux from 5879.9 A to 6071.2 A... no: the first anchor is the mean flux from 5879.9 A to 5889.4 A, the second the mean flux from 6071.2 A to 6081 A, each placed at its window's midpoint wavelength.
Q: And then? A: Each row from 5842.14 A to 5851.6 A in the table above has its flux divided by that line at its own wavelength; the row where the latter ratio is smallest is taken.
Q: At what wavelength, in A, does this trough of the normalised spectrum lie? 5846.86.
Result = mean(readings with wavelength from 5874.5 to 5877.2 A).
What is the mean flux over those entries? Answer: 2.06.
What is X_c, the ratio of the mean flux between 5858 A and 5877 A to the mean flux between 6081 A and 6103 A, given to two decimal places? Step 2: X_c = 1.02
